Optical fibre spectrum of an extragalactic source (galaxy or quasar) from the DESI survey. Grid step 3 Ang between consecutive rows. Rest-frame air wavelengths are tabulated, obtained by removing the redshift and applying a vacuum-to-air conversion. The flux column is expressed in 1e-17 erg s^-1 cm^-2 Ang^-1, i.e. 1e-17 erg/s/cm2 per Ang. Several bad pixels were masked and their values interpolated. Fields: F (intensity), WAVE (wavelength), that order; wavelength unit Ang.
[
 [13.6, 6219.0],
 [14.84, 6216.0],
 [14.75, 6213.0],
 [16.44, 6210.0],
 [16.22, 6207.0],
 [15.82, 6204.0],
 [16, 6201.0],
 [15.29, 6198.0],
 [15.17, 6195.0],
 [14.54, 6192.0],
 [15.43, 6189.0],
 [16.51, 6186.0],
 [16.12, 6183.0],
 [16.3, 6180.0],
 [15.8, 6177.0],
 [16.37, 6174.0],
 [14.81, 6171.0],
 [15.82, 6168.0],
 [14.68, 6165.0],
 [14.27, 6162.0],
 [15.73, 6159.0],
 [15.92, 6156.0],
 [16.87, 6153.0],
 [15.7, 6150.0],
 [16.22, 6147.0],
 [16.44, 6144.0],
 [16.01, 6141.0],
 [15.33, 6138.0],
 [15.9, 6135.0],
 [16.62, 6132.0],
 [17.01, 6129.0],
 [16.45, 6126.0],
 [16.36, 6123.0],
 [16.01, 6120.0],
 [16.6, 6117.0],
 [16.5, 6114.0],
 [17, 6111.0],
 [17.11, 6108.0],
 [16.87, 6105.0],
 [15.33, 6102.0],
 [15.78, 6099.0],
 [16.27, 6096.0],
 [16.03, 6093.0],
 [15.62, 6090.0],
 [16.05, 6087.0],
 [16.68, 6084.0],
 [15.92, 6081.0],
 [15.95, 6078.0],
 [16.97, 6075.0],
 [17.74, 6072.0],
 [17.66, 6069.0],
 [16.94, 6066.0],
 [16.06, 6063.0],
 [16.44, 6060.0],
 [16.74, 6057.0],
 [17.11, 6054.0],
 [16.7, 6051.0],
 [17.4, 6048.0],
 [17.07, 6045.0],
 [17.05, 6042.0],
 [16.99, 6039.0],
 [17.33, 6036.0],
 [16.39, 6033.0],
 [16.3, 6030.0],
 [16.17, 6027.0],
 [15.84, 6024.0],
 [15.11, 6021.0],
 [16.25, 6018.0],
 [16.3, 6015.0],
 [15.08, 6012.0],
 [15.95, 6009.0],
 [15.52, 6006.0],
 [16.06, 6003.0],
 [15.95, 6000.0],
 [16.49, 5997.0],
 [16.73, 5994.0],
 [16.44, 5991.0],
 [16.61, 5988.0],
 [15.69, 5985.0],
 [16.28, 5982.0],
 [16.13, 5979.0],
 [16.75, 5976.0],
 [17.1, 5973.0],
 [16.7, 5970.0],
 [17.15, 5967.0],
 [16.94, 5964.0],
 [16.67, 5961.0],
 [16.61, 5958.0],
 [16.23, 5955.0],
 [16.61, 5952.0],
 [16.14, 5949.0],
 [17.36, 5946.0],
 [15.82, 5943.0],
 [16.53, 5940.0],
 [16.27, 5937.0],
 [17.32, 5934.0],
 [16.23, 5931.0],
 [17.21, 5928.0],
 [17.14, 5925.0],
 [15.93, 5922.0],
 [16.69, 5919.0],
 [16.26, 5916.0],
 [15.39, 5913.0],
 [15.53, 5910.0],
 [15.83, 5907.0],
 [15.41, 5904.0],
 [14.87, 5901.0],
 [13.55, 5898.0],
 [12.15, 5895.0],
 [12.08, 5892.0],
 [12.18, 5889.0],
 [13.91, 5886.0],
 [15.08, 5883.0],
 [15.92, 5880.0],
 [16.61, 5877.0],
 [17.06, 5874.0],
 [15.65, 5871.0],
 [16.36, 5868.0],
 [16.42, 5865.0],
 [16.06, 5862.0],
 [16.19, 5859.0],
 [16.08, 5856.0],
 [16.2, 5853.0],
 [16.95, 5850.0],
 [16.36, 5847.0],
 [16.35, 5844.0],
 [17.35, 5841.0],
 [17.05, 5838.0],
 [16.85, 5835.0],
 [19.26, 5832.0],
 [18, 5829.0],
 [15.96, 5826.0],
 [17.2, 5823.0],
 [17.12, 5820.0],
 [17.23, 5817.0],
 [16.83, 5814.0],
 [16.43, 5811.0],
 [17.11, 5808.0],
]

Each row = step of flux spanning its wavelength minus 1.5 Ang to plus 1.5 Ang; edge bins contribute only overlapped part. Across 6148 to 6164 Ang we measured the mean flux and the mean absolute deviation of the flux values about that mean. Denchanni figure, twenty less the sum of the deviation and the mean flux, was 3.7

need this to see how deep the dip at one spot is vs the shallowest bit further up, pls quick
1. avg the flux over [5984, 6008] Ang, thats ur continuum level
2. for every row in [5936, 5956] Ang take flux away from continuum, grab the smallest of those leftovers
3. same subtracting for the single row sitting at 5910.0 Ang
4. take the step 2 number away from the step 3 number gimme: 1.8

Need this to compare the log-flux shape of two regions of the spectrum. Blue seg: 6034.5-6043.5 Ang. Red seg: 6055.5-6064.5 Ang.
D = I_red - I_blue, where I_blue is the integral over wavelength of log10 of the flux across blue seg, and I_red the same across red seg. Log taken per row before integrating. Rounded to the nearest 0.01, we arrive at -0.17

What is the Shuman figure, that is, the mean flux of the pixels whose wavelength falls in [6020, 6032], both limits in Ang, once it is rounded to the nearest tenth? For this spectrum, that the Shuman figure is 15.9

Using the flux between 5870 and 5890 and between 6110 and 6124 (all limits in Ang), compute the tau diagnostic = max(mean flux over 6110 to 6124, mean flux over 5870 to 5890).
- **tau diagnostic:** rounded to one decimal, 16.5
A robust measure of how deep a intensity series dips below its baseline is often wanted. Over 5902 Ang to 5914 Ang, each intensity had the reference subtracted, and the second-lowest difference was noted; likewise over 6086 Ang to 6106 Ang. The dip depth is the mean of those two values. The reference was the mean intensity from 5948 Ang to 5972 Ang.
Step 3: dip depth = -1.1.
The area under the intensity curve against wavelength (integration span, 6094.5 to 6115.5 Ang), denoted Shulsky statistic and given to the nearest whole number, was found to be 345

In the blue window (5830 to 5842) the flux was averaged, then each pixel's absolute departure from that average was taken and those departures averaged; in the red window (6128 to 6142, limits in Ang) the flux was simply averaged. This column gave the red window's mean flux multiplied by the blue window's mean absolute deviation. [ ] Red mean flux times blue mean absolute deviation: 13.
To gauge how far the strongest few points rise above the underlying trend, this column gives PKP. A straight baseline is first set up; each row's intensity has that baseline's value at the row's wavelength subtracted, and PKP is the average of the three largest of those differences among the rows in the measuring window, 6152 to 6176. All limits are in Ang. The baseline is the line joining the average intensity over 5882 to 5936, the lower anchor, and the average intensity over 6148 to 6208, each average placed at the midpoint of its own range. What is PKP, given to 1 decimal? 0.8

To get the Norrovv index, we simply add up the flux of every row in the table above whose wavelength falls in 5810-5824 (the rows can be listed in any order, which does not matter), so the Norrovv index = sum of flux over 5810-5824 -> 85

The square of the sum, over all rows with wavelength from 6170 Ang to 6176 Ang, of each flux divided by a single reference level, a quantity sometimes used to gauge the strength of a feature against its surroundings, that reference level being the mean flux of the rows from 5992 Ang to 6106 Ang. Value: 3.62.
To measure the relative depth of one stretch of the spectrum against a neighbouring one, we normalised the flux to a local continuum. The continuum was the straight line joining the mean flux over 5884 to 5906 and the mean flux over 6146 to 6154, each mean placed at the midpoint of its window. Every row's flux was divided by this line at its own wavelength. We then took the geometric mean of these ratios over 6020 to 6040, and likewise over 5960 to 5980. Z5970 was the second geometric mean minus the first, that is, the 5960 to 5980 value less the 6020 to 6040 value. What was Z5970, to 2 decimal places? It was 0.08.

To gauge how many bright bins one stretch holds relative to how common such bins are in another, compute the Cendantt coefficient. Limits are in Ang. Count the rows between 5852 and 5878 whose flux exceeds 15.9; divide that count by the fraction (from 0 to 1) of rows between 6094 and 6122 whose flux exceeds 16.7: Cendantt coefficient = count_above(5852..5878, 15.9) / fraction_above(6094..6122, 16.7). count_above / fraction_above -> 24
